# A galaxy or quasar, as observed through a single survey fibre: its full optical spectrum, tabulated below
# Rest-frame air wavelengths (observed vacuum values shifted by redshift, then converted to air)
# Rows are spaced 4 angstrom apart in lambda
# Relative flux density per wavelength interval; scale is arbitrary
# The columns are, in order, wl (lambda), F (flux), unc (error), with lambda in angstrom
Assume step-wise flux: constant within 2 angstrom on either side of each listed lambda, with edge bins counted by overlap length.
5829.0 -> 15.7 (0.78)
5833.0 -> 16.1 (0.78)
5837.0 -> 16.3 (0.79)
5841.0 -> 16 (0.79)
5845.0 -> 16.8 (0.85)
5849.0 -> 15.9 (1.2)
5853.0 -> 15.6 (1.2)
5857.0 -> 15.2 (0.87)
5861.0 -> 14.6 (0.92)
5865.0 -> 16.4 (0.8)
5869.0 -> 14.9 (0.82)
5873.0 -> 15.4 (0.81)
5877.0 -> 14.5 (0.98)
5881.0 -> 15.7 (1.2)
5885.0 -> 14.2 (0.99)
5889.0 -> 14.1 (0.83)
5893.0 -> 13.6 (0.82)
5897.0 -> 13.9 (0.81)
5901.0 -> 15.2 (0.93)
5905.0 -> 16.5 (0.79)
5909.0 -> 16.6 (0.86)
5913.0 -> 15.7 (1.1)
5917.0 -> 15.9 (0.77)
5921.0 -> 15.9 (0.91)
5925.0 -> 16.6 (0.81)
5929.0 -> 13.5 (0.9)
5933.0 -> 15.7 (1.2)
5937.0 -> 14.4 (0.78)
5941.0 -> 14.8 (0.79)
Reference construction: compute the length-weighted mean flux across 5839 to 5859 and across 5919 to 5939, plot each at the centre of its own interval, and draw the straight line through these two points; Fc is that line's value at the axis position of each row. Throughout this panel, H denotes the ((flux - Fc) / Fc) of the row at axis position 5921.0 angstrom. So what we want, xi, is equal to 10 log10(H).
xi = -14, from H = 0.040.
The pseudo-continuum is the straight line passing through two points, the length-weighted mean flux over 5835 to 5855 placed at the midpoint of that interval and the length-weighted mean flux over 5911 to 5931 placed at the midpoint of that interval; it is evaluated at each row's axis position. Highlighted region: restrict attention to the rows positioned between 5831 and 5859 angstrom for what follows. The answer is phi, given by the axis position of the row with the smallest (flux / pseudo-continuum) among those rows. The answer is 5857.0 angstrom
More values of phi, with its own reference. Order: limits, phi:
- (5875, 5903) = 5893.0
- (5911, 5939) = 5929.0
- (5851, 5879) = 5861.0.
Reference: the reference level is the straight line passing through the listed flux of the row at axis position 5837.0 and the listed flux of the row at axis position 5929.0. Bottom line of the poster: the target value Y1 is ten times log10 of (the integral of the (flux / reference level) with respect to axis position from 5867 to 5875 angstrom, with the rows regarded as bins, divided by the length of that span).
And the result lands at 0.0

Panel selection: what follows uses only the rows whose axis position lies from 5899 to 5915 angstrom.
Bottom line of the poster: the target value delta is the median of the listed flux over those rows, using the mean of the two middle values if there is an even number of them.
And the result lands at 16.1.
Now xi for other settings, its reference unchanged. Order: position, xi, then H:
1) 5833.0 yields -24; 0.004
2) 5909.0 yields -11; 0.079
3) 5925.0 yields -11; 0.088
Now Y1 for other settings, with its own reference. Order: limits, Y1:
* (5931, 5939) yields 0.5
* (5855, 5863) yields -0.2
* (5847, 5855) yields 0.0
